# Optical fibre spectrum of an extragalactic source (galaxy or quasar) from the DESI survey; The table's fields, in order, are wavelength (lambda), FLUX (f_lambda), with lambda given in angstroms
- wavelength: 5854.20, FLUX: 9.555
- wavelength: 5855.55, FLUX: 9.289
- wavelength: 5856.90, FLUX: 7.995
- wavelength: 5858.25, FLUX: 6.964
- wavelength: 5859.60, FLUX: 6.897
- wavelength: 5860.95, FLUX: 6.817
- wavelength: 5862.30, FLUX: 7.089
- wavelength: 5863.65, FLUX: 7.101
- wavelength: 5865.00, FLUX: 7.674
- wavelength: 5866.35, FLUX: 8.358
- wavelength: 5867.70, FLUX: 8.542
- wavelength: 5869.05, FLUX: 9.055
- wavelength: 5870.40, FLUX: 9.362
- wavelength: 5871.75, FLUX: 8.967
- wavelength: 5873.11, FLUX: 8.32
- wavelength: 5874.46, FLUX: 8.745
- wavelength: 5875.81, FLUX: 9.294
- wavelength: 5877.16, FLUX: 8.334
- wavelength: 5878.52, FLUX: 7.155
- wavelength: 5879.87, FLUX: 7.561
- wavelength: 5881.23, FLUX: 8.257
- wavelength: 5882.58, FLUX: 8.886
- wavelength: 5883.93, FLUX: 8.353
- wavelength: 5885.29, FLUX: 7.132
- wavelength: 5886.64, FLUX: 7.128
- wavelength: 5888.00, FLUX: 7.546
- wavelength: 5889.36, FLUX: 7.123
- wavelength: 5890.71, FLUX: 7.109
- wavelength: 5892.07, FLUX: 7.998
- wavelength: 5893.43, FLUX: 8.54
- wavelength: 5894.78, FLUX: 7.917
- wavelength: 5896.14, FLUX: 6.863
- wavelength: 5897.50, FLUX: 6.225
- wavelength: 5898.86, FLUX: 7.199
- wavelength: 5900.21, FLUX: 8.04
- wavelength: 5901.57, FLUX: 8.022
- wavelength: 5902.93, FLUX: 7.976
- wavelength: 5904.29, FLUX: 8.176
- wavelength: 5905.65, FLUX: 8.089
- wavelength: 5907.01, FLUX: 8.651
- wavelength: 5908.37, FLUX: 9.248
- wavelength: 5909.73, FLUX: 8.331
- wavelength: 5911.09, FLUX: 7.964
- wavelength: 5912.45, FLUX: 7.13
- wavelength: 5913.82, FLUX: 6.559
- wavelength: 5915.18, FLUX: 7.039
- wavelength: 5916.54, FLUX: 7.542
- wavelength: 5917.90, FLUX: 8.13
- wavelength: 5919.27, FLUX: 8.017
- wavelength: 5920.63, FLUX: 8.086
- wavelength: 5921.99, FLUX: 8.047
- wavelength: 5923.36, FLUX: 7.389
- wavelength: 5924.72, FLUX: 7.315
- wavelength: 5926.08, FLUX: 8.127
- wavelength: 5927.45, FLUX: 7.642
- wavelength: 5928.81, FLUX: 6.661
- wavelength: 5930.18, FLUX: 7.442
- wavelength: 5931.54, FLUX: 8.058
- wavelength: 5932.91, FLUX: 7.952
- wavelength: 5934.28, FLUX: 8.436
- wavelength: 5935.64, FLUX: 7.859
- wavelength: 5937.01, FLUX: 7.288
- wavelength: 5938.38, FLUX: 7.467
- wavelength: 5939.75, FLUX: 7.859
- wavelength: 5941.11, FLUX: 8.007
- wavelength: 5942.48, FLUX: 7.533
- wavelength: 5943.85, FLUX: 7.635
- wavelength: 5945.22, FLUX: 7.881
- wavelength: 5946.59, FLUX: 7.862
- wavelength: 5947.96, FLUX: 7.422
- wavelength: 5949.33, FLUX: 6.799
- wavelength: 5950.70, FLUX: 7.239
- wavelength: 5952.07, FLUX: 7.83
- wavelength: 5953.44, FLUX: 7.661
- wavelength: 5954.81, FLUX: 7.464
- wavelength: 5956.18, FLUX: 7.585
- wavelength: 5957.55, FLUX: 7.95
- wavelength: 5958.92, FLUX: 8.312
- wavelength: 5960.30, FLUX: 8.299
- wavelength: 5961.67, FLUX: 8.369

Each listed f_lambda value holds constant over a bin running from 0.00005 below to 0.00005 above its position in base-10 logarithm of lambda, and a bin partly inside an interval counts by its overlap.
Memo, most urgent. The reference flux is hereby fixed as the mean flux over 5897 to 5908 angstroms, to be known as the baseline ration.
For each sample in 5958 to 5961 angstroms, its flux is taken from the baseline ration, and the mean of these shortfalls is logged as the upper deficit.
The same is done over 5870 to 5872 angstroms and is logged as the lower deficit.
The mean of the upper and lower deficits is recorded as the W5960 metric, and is -0.9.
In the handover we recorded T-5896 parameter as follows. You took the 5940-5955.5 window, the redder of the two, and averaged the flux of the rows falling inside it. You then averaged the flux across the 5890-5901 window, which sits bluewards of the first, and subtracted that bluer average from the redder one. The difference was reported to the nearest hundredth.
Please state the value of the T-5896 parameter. 0.09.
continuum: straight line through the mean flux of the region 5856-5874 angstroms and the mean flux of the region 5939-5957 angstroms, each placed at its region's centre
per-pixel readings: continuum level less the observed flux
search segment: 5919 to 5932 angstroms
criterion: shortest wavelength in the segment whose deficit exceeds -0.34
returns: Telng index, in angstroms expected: 5919.27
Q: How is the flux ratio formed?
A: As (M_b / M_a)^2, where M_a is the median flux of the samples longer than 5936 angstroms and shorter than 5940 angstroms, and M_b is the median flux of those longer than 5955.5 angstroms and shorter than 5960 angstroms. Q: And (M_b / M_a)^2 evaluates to 1.13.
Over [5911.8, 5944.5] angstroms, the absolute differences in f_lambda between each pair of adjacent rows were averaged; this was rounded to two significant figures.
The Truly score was 0.43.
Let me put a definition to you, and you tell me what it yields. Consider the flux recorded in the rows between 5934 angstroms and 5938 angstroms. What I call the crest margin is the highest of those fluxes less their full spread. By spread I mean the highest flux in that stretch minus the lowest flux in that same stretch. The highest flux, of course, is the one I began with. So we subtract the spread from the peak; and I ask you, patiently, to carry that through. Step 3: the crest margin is 7.29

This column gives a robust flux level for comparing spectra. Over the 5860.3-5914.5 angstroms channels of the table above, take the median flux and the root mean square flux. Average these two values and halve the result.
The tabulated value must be 3.99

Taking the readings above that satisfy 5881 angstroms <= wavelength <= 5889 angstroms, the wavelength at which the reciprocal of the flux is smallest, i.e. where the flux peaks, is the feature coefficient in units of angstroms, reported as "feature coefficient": 5882.58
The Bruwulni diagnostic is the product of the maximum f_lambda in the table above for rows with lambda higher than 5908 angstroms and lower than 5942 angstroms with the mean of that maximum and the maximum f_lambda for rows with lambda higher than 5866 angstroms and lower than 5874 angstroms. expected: 86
